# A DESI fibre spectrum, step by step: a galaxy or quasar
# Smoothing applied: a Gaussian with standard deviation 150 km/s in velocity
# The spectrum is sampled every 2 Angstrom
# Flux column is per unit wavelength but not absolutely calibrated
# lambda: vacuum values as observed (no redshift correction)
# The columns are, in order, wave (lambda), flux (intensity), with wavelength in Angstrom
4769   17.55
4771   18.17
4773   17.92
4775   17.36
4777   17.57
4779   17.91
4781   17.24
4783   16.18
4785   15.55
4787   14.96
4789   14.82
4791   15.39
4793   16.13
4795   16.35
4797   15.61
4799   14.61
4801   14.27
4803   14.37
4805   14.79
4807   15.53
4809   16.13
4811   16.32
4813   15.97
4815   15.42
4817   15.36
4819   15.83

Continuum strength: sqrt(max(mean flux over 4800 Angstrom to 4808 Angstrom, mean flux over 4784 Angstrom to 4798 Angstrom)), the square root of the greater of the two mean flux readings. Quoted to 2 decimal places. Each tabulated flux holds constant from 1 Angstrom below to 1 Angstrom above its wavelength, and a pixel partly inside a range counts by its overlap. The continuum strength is 3.94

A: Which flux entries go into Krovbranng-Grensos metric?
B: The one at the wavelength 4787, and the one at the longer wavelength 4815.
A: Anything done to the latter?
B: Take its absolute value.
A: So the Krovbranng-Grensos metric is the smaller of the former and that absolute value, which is 15.0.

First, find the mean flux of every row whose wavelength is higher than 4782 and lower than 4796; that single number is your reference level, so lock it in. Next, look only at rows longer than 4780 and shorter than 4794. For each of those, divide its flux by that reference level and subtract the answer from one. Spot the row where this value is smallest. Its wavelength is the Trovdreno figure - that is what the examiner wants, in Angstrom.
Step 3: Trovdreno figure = 4781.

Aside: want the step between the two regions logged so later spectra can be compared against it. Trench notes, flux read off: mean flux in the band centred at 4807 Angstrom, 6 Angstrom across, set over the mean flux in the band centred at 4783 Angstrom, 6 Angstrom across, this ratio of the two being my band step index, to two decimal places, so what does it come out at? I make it 0.95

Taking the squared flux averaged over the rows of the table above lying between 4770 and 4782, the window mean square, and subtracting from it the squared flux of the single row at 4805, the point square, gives 94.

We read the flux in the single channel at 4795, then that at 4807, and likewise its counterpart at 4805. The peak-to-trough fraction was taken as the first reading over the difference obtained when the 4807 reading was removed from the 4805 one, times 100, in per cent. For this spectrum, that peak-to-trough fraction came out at -2209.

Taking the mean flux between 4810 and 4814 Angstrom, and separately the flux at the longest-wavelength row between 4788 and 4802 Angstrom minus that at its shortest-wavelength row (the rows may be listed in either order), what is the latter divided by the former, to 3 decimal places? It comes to -0.034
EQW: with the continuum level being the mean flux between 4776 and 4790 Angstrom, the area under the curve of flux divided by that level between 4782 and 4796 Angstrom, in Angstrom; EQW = 13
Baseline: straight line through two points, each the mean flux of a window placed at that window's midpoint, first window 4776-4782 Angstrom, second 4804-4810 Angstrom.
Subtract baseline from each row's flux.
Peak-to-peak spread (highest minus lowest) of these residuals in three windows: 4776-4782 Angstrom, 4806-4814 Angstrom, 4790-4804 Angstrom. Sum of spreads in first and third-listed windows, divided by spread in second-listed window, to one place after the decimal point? 2.0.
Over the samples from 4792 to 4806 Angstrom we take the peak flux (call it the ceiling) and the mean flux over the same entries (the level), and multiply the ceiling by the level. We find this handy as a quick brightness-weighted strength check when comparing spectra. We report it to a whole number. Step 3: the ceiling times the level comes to 248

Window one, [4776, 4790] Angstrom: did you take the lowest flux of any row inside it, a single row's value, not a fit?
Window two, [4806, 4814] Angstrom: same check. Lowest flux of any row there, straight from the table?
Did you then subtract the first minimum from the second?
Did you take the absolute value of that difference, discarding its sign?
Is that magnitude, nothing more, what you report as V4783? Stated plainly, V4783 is 0.71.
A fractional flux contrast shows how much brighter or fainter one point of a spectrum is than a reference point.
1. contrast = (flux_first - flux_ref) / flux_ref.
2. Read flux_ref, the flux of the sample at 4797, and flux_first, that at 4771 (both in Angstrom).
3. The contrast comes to 0.16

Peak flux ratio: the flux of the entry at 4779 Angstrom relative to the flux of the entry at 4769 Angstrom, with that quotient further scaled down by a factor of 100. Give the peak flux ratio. 0.0102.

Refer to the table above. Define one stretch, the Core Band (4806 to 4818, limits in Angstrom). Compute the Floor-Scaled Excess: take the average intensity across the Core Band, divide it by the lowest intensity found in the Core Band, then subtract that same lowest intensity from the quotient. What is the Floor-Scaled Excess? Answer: -14.3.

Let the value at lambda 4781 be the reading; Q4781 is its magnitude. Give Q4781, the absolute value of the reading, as 17.2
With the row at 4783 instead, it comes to 16.2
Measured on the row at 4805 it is 14.8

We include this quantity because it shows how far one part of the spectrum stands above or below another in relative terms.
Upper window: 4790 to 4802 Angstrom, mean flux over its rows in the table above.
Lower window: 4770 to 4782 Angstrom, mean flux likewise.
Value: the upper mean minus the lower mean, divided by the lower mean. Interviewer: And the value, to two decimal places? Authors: -0.13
